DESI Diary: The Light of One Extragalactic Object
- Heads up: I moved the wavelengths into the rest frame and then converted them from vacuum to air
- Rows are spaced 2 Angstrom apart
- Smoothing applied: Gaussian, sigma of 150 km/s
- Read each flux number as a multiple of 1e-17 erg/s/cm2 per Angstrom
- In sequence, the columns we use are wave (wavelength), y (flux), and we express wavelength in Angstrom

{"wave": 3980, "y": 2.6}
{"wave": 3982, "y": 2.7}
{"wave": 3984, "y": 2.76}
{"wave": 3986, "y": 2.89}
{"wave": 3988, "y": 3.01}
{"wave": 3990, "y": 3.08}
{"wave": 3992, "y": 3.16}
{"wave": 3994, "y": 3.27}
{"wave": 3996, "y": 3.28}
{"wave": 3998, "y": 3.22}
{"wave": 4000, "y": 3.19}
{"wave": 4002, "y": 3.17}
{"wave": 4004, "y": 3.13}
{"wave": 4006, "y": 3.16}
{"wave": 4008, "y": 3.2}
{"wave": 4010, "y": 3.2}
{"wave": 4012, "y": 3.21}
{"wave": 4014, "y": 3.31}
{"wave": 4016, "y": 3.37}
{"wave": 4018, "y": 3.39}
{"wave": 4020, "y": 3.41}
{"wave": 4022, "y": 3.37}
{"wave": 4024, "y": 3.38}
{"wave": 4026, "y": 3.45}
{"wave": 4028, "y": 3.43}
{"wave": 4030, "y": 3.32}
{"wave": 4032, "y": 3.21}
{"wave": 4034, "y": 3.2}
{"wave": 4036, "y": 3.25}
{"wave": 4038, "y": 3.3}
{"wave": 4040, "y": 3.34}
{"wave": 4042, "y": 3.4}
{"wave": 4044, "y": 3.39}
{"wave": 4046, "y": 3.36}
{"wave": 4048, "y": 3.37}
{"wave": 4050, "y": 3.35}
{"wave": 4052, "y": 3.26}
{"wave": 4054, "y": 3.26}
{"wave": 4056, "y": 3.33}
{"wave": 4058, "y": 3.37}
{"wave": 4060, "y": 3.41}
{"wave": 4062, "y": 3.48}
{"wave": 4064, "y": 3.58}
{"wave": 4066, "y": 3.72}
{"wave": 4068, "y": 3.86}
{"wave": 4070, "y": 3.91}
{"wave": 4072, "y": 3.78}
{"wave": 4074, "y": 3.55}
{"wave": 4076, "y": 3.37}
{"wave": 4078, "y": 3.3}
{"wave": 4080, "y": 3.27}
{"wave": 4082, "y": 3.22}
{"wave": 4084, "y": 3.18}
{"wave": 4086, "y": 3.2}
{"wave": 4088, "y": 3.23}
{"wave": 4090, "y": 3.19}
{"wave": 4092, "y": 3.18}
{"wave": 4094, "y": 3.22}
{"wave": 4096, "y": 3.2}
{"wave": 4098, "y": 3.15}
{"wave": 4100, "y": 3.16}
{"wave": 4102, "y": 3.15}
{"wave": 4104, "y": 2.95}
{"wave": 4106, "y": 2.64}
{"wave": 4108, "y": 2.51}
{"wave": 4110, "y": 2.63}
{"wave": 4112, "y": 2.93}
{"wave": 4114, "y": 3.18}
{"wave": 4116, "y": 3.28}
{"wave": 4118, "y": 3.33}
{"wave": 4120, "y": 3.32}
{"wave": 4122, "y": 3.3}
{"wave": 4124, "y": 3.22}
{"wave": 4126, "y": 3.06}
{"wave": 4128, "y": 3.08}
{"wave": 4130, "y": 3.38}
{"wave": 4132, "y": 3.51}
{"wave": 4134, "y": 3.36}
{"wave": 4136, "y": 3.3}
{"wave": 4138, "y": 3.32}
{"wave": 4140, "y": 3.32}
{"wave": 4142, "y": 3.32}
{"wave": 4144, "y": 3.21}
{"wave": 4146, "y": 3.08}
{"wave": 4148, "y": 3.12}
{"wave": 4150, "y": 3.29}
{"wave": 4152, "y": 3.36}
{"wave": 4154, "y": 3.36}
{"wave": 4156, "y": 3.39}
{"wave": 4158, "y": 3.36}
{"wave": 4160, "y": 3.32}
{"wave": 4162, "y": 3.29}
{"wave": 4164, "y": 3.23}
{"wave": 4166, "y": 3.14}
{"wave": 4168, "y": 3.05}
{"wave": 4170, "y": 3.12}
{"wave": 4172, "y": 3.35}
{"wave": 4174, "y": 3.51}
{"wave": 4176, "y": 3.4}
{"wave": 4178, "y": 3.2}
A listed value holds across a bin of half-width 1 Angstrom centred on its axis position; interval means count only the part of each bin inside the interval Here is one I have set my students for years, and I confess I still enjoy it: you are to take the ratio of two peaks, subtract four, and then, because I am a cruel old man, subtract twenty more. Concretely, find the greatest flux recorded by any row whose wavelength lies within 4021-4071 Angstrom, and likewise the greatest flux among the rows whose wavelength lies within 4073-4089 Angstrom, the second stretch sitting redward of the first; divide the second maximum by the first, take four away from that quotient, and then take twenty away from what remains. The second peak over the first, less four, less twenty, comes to -23.1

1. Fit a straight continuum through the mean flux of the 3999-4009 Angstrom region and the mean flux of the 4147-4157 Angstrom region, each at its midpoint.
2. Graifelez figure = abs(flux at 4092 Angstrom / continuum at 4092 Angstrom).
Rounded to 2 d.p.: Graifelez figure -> 0.98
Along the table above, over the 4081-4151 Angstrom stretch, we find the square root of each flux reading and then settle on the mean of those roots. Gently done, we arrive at 1.78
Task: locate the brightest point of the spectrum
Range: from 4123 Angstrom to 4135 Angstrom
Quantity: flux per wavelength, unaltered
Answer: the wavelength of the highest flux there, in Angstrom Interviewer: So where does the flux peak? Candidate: 4132 Angstrom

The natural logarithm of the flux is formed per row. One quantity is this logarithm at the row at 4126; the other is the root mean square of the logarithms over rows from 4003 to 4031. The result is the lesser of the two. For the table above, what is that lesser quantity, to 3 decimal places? 1.118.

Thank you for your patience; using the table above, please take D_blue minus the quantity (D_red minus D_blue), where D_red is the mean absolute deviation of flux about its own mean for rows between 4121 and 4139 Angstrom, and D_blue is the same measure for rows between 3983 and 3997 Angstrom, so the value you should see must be 0.20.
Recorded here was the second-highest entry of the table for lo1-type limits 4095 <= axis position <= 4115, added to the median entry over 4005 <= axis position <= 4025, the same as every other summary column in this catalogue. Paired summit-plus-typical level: 6.52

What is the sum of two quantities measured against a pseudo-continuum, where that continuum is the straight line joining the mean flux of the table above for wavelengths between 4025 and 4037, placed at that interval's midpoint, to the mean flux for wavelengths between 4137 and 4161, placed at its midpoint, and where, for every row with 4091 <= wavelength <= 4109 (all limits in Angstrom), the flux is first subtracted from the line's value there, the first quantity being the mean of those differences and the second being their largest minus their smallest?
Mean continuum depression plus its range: 1.0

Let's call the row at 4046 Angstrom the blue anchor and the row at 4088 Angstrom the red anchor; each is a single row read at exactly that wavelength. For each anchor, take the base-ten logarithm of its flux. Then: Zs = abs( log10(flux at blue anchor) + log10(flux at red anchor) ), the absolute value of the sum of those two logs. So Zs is 1.04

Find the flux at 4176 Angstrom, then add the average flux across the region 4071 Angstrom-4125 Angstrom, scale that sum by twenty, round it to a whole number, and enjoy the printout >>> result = 131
